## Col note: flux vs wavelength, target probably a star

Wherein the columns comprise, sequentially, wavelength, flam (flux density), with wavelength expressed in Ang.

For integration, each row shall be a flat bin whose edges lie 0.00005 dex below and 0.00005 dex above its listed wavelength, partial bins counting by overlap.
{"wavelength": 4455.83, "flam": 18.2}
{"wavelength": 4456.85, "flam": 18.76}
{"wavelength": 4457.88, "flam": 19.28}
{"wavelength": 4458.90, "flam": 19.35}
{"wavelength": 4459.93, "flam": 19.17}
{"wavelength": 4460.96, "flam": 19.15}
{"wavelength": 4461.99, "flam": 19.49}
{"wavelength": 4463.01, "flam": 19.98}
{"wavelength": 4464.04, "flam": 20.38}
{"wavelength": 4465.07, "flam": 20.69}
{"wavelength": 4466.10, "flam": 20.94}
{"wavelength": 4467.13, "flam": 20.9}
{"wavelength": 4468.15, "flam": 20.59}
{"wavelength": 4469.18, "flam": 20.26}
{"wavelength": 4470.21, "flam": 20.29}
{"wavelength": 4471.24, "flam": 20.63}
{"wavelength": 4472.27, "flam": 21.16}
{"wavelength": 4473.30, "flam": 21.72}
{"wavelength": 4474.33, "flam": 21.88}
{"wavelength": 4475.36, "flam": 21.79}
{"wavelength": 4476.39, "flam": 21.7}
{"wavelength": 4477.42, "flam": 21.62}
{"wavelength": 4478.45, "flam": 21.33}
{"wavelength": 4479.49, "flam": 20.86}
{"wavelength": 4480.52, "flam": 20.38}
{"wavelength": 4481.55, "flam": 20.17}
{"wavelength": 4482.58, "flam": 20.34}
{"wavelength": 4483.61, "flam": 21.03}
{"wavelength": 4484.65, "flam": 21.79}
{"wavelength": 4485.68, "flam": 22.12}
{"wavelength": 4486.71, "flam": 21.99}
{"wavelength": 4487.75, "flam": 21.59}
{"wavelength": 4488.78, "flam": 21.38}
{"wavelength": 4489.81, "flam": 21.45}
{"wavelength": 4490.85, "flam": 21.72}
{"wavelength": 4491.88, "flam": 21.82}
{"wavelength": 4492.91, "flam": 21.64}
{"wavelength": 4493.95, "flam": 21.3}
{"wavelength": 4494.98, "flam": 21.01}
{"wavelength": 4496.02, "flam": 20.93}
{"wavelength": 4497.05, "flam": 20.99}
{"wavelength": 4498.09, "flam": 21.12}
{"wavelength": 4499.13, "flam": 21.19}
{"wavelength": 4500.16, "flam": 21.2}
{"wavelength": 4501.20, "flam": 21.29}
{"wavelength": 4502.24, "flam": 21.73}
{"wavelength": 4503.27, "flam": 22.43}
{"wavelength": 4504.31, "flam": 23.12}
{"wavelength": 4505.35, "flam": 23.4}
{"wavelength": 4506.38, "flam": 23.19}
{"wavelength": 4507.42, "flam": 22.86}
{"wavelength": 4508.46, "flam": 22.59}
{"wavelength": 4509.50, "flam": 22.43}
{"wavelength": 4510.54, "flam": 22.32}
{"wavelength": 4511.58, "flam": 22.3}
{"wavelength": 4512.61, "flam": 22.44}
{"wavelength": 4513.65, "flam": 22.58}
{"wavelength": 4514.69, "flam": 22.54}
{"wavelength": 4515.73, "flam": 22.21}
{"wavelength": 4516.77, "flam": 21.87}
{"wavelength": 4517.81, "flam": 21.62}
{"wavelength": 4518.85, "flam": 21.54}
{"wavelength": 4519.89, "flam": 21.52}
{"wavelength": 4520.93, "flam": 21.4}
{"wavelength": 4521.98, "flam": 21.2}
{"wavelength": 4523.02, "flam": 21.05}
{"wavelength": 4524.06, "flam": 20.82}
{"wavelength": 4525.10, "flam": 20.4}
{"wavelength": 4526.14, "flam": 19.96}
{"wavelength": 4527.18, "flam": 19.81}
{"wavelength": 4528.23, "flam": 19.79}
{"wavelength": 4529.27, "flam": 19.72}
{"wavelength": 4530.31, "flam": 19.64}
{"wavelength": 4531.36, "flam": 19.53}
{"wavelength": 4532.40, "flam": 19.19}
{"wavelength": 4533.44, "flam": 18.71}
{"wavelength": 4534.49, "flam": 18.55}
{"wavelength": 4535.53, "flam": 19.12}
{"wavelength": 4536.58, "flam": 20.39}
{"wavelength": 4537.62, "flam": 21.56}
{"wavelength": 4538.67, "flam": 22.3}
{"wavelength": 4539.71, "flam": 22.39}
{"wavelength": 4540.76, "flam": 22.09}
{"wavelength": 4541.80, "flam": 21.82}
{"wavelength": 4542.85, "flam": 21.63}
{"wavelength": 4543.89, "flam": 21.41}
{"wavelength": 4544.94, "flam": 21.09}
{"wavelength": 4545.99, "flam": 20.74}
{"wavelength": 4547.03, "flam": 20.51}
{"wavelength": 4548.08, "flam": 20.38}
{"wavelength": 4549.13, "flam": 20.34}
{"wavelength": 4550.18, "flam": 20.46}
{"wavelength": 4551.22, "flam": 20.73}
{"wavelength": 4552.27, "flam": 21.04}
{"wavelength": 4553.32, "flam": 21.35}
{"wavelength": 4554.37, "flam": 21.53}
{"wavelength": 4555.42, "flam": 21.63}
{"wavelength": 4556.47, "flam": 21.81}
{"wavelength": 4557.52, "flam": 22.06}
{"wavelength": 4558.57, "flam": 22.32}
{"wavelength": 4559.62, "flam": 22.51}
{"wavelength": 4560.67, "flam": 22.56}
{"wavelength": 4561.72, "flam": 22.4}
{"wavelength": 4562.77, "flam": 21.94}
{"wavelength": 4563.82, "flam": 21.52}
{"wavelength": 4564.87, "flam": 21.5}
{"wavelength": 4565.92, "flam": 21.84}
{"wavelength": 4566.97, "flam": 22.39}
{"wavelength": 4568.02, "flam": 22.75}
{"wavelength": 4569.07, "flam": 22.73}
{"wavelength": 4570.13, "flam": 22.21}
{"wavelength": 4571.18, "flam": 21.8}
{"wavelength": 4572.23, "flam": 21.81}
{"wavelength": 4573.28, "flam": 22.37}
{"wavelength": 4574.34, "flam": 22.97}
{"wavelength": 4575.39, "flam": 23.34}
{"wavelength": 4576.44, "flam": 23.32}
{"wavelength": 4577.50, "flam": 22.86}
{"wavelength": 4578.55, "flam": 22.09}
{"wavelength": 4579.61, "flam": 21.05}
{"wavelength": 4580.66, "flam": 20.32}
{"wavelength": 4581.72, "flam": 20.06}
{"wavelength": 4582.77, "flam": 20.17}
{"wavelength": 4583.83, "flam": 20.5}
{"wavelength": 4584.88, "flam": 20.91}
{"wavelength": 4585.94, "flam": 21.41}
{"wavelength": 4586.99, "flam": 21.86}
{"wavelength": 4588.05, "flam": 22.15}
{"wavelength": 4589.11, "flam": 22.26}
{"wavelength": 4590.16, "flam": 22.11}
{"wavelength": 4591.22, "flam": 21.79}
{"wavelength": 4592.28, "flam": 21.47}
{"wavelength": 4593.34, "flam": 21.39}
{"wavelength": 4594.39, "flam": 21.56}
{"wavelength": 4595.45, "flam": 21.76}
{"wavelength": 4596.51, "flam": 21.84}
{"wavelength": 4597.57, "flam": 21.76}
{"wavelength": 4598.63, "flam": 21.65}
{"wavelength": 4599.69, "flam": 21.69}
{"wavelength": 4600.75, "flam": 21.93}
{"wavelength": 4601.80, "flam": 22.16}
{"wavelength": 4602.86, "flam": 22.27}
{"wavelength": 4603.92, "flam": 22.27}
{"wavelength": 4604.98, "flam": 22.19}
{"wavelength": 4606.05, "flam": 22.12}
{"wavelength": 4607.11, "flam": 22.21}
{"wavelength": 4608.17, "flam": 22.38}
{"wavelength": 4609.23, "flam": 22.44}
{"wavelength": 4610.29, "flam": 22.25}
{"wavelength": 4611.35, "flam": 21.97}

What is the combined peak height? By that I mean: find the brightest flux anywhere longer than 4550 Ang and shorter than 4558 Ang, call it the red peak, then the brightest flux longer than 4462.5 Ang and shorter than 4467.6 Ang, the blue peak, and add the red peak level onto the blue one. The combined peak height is 43.0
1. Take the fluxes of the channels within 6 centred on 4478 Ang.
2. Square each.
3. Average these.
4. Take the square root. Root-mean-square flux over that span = 21.3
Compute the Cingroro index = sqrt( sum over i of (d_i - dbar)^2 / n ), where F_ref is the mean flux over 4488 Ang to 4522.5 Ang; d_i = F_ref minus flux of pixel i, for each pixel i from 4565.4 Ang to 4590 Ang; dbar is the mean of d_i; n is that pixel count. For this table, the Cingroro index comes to 0.96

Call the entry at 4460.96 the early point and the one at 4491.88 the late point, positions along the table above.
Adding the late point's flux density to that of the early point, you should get 41.0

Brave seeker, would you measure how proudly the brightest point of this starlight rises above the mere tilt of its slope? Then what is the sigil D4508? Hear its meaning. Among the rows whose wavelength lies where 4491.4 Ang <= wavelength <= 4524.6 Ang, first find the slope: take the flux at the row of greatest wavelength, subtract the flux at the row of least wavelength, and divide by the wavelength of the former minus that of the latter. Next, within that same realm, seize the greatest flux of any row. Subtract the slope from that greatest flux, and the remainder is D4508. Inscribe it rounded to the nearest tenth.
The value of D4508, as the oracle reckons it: 23.4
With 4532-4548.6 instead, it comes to 22.3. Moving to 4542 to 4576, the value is 23.3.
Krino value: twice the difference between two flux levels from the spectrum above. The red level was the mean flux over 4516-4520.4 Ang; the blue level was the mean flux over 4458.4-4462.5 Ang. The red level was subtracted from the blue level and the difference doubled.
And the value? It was -5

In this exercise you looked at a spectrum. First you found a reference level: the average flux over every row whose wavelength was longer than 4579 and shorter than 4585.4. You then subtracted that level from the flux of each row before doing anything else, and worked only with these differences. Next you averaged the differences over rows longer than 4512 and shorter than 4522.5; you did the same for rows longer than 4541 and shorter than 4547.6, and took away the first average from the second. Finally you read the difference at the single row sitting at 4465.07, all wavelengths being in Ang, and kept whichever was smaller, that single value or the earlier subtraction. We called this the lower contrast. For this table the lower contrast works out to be -0.7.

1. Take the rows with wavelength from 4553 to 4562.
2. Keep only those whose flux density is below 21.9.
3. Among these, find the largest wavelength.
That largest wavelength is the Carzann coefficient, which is 4556.47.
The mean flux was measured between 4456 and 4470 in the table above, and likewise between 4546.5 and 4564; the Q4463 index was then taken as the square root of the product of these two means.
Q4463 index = 20.7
